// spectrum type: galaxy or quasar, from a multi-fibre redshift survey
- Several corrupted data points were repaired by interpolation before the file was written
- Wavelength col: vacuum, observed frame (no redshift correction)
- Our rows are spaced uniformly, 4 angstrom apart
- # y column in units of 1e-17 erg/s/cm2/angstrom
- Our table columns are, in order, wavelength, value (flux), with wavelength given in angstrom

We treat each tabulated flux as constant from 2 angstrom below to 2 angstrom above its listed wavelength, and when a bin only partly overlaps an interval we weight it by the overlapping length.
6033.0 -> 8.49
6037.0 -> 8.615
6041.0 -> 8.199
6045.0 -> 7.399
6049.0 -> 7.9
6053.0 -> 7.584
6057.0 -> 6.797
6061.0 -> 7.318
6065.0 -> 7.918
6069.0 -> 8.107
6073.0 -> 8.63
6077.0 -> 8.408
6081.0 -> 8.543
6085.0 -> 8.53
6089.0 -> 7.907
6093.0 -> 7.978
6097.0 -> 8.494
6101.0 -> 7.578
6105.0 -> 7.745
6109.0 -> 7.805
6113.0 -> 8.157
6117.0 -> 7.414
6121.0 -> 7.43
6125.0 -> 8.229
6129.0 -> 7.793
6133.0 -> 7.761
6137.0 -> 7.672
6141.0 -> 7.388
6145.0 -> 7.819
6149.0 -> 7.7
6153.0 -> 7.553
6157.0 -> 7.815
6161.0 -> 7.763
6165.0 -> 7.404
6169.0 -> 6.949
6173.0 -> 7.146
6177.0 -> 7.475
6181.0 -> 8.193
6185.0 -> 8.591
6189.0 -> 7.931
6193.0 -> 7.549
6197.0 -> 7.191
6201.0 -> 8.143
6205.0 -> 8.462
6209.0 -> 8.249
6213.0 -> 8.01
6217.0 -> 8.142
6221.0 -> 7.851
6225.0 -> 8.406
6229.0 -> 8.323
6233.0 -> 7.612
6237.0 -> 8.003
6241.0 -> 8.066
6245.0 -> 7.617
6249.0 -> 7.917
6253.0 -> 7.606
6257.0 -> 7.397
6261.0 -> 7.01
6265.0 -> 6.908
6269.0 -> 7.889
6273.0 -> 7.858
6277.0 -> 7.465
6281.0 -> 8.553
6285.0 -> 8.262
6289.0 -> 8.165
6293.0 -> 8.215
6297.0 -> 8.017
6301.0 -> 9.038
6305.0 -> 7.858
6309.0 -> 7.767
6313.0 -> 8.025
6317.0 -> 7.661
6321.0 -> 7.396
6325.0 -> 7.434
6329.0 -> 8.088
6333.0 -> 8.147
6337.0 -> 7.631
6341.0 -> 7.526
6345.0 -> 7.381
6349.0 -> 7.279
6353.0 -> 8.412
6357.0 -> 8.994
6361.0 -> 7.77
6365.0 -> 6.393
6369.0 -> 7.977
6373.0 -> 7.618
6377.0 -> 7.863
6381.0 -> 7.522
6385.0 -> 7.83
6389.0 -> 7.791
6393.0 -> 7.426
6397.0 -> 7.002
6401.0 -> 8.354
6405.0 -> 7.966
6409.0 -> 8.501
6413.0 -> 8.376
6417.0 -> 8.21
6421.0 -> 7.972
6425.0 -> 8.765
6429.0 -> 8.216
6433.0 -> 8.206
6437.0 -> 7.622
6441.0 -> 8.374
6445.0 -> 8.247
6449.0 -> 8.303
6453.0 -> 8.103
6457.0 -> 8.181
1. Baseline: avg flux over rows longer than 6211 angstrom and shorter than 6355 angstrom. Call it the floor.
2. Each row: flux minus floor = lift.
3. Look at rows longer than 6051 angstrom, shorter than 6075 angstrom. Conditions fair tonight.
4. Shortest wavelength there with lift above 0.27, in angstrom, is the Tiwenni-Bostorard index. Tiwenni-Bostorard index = 6073.0 angstrom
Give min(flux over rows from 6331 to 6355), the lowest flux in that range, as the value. 7.279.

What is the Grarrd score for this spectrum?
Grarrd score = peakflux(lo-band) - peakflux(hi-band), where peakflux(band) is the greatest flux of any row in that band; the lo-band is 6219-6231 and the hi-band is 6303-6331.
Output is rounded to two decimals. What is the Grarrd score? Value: 0.32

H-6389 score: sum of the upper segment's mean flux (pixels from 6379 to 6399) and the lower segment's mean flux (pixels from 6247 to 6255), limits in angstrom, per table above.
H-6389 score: 15.3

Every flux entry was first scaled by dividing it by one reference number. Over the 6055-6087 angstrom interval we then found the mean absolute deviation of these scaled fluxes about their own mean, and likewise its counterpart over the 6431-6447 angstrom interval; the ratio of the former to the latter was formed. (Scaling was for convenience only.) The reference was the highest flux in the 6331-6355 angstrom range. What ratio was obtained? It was 2.1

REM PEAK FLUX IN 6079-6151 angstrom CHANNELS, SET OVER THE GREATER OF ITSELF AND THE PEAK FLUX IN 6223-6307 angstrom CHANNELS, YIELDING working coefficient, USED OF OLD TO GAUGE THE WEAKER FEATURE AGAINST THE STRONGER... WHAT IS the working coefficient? 0.95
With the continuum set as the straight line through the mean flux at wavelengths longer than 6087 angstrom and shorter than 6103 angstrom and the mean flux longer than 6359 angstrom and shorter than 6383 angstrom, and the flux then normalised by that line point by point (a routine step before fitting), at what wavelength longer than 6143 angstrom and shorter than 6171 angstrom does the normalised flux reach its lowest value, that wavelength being 6169.0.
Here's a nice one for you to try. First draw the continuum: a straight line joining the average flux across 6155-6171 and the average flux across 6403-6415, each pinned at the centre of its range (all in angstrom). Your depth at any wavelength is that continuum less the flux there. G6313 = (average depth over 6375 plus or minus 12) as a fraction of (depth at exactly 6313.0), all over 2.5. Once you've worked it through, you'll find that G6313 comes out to -4.6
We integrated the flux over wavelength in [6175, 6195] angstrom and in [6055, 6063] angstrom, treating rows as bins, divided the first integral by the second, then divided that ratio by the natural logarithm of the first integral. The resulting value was 0.56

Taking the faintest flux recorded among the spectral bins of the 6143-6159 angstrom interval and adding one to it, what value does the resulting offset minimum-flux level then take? 8.55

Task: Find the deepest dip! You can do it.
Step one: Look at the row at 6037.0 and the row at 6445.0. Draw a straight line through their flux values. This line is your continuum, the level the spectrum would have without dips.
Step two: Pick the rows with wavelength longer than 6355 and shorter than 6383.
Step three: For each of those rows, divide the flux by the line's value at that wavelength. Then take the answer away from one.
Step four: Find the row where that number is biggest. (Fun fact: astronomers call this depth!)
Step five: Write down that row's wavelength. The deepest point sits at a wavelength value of 6365.0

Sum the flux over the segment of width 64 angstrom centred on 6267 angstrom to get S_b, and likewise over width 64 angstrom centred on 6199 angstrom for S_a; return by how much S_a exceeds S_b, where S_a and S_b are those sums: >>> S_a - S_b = 1.7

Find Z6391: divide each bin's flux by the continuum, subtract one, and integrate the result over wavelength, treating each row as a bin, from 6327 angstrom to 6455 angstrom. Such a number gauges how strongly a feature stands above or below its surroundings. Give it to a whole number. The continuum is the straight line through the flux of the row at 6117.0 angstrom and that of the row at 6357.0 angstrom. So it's -18 angstrom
